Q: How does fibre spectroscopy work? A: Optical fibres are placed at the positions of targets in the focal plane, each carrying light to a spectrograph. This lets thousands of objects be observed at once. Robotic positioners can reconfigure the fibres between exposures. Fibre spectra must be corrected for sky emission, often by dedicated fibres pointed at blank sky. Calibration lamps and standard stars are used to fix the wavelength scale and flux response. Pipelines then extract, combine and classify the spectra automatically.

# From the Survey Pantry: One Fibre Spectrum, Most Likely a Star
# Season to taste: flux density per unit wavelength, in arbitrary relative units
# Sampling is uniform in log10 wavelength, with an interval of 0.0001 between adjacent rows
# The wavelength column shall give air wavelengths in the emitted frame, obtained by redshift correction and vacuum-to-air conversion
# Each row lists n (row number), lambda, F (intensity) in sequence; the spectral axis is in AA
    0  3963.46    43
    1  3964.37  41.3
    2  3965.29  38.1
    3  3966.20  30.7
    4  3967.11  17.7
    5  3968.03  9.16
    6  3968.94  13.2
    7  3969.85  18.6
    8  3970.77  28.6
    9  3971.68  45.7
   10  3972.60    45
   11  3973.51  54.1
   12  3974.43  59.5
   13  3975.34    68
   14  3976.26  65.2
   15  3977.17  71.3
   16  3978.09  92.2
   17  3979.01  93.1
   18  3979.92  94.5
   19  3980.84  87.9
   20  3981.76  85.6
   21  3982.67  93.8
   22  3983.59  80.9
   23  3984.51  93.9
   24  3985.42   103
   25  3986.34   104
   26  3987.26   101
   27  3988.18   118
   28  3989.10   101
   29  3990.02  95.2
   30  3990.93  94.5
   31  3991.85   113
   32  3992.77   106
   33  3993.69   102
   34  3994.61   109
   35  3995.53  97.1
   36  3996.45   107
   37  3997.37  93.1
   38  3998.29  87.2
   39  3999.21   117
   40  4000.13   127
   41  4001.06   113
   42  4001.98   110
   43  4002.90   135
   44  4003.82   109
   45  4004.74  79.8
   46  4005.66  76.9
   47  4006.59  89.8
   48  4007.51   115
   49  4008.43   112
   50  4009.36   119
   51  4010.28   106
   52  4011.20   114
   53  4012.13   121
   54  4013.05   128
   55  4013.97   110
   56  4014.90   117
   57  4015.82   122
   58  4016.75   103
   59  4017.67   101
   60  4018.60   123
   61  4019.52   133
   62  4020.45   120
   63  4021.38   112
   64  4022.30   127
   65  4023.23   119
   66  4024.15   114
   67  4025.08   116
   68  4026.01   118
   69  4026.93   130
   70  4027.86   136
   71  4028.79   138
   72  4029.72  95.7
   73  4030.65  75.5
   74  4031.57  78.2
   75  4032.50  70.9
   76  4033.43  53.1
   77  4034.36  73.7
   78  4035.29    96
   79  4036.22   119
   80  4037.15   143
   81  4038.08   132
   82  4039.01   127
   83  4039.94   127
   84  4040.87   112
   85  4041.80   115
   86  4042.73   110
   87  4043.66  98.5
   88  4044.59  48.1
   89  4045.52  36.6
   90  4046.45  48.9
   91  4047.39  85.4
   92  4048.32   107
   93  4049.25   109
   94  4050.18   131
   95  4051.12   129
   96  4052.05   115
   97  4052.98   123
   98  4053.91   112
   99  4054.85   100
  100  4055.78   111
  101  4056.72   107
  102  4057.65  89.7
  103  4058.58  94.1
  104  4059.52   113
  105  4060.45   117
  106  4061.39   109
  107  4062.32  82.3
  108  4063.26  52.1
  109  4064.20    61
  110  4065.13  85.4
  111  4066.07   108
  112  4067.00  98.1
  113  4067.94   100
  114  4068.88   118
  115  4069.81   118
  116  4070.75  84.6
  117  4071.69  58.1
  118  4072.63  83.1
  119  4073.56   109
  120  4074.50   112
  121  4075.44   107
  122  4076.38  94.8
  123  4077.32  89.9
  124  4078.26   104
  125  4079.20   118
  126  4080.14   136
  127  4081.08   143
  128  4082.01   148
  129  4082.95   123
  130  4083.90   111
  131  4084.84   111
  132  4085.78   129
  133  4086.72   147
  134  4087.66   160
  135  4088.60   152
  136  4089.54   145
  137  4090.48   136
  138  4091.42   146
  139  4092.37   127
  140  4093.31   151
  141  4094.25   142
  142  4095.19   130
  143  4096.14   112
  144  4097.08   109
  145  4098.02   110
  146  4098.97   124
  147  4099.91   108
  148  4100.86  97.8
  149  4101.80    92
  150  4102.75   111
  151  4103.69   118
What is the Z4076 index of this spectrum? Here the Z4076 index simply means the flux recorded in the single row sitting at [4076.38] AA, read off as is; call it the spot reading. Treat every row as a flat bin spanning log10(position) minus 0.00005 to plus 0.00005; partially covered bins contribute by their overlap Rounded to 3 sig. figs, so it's 94.8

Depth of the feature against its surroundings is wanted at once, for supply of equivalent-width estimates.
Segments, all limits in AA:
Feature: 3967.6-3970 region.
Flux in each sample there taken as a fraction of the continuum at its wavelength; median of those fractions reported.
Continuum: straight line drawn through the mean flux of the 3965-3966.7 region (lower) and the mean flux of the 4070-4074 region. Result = 0.37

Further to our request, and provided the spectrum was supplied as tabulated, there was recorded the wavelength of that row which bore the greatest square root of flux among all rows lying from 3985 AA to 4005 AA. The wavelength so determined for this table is 4002.90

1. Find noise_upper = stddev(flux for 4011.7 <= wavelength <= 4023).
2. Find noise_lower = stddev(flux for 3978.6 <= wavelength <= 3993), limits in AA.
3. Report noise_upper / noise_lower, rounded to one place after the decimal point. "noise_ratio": 1.0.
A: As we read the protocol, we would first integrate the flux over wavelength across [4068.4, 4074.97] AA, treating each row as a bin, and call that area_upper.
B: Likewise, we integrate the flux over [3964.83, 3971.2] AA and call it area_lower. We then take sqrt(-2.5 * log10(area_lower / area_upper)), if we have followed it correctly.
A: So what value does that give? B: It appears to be 1.3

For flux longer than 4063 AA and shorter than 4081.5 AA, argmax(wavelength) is 4081.08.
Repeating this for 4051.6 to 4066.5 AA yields 4052.98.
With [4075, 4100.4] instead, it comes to 4087.66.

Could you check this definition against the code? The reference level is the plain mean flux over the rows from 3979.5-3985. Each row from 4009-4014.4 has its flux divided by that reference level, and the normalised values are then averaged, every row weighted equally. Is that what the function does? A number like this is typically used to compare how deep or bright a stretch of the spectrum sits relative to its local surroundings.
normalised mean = 1.30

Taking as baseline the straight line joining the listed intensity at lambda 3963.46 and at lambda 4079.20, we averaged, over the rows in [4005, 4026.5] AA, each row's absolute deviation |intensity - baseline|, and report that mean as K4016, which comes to 37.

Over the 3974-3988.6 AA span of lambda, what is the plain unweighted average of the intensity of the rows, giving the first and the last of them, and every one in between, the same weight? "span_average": 88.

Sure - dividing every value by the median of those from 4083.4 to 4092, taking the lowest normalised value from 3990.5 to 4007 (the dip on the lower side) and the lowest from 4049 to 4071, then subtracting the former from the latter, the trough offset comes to -0.2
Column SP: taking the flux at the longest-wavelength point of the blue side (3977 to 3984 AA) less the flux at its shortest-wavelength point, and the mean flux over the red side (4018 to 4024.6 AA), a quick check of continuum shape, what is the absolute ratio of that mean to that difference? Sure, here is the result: 13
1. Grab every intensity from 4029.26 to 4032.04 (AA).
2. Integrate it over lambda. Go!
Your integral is 231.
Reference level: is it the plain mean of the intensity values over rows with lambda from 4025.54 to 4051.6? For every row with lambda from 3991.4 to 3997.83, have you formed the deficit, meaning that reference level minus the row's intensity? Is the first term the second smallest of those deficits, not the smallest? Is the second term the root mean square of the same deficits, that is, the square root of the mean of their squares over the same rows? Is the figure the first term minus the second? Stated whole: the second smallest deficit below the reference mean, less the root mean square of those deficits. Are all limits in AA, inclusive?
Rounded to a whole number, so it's -14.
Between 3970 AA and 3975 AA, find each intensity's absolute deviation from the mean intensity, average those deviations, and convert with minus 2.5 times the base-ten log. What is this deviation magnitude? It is -2.3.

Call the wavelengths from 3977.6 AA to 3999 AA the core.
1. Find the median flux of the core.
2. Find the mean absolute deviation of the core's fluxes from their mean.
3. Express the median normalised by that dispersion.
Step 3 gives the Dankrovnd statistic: 13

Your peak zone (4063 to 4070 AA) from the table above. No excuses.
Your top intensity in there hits 118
